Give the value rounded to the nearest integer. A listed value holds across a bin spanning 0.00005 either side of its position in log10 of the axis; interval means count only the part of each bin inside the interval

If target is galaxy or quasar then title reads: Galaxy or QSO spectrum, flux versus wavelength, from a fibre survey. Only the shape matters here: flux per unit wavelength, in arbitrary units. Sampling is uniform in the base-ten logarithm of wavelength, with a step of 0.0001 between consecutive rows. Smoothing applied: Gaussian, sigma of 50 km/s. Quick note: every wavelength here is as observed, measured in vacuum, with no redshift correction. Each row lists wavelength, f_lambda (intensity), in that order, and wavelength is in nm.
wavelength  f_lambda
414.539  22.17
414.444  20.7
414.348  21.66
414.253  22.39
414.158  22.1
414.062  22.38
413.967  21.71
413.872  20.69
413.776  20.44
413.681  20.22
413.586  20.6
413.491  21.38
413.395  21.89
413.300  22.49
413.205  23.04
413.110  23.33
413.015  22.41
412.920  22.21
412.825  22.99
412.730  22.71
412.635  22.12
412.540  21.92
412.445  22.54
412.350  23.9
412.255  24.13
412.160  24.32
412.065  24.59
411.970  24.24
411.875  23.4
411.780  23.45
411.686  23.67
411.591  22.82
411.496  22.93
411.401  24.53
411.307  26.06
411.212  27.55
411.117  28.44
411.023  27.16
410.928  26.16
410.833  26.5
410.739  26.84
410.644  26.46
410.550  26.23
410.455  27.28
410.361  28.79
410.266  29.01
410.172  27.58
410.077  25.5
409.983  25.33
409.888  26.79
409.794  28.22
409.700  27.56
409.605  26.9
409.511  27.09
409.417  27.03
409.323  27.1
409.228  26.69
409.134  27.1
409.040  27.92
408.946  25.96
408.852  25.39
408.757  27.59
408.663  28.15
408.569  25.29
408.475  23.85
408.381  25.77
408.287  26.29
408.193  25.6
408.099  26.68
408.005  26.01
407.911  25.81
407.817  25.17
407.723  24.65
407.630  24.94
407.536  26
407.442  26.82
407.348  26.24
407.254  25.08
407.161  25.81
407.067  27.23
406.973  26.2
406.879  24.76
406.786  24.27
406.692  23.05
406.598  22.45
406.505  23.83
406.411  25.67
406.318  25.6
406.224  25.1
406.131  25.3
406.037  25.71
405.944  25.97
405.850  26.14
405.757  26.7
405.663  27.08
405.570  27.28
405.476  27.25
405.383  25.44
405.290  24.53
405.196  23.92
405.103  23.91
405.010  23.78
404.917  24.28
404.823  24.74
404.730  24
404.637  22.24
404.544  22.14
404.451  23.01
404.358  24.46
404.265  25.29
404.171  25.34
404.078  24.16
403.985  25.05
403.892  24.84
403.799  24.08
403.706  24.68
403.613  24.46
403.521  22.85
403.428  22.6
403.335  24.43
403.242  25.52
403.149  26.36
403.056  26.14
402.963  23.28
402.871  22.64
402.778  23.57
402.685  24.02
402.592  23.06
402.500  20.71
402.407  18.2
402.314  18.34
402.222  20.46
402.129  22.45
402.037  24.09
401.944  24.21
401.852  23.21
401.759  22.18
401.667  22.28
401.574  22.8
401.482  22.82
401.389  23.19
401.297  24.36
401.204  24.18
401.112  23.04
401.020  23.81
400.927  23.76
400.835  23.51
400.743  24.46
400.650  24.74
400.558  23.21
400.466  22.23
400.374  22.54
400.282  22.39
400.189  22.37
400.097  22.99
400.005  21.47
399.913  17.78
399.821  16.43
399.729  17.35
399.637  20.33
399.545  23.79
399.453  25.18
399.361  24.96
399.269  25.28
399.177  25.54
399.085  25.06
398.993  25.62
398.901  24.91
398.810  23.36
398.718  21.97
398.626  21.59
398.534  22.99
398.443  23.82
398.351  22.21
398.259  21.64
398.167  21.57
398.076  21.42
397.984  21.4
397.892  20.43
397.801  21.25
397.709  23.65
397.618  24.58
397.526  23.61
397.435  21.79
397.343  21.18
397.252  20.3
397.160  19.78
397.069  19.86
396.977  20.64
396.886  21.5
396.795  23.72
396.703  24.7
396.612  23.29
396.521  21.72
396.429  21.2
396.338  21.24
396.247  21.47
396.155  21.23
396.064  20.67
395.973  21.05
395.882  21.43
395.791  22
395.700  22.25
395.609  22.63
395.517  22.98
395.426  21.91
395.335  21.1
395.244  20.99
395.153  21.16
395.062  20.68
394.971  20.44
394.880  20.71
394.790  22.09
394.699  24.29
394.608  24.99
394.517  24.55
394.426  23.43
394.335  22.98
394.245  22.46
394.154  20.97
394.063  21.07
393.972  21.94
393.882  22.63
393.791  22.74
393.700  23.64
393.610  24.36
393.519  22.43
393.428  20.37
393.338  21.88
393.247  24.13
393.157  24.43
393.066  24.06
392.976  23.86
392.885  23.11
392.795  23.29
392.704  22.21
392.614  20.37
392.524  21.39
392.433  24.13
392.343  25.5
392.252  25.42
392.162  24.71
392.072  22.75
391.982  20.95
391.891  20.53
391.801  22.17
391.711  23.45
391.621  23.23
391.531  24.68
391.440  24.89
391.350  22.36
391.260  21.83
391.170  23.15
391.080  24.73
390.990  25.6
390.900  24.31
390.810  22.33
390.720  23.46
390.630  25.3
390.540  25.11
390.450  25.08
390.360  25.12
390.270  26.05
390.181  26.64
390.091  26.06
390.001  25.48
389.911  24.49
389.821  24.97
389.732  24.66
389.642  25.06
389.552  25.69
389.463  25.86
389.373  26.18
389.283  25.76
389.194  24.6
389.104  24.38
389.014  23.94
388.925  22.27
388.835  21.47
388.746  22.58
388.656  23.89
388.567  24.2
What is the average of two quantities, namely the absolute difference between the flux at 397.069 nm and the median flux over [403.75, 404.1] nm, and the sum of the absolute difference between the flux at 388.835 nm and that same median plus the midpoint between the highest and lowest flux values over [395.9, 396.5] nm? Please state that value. 14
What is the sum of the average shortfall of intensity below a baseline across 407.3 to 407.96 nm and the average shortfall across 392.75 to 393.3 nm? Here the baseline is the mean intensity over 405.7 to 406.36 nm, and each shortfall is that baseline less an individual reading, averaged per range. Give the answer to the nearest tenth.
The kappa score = 2.1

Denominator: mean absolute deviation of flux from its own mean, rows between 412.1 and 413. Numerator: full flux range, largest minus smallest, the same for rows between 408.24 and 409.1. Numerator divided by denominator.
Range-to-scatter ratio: 5.7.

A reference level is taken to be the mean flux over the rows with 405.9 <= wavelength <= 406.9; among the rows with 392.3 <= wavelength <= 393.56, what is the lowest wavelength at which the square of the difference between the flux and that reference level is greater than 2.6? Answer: 392.524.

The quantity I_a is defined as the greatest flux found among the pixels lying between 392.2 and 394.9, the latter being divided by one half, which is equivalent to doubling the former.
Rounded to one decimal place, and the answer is 51.0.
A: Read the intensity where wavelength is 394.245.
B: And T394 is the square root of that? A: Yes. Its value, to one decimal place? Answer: 4.7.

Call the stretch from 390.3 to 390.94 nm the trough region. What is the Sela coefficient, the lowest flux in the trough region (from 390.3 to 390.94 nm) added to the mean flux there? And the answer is 46.7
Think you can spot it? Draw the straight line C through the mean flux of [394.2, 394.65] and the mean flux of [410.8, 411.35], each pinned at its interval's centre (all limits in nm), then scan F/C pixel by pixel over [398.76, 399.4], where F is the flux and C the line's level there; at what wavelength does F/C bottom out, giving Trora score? 398.810 nm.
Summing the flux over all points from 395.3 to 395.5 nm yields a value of 43.0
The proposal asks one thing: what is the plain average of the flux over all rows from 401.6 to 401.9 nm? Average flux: 22.6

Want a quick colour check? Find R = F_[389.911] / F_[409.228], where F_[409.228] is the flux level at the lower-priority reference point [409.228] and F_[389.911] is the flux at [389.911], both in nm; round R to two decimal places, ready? 0.92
